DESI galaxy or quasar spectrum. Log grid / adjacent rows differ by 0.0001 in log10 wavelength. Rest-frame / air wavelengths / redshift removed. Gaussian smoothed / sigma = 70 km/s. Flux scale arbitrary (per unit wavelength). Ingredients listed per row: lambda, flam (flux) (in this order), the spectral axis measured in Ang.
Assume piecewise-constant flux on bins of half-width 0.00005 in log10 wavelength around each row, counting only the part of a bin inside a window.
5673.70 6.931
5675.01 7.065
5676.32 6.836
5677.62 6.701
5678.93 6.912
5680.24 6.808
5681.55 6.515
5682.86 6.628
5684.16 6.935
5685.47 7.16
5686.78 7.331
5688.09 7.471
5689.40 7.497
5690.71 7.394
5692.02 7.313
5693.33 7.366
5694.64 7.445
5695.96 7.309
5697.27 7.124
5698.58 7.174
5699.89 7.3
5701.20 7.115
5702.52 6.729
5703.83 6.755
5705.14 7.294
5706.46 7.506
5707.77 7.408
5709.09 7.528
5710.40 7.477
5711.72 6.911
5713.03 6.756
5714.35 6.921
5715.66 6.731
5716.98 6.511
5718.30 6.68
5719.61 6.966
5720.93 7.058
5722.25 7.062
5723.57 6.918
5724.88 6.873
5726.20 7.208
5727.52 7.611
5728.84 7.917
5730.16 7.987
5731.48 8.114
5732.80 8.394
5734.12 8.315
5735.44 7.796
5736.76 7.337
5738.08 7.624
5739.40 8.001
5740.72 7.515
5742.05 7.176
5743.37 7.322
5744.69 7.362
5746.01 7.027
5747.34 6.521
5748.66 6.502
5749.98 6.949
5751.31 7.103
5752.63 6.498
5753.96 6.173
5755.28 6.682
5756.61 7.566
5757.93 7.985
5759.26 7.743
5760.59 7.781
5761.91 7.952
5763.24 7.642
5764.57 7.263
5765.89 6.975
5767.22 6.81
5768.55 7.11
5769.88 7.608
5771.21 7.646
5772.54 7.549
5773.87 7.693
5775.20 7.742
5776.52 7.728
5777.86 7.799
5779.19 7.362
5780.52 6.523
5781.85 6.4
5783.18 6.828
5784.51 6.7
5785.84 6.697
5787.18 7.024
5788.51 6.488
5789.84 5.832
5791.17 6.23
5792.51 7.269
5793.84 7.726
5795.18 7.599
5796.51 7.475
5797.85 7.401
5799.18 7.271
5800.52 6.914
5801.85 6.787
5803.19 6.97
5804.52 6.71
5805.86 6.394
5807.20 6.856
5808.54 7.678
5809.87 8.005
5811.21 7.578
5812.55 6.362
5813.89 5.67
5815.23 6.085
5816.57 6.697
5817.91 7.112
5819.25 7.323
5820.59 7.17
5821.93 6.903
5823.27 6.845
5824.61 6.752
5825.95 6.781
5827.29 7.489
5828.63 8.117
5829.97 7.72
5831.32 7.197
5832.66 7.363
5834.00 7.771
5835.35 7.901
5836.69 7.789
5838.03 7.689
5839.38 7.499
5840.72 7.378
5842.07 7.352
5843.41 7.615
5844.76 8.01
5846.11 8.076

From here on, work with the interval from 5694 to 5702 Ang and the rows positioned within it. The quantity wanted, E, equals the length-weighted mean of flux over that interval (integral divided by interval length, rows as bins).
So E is 7.23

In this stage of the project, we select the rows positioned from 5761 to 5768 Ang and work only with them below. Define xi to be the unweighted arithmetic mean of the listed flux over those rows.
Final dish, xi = 7.3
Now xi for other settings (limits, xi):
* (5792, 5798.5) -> 7.5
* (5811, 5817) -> 6.5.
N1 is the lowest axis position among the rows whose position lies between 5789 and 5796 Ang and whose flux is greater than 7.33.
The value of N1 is 5793.84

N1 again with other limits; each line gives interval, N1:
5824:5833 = 5827.29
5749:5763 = 5756.61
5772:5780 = 5772.54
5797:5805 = 5797.85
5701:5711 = 5706.46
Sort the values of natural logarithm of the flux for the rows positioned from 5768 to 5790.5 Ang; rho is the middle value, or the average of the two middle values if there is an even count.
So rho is 1.962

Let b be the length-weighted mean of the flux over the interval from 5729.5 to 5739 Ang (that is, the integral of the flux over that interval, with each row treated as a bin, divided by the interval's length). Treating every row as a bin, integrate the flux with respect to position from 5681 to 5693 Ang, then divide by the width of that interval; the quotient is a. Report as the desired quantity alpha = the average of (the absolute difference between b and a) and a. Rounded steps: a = 7.15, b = 7.94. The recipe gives 3.97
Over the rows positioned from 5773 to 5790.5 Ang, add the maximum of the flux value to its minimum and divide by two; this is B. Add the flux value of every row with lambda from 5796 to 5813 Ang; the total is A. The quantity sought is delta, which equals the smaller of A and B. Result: 6.82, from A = 92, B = 6.82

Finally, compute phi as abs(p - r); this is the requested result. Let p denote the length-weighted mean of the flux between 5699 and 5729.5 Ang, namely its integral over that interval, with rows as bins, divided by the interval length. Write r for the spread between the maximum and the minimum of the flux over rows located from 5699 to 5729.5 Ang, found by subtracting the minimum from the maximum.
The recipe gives 5.7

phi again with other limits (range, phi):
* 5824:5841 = 6.1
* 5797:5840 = 4.7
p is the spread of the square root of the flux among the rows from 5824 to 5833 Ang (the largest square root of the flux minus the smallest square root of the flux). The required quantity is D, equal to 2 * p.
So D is 0.501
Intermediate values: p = 0.251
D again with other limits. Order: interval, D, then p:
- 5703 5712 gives 0.289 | 0.145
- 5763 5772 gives 0.311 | 0.156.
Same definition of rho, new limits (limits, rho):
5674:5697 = 1.969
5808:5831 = 1.962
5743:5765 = 1.983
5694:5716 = 1.970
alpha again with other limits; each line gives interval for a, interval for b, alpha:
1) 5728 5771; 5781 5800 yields 3.94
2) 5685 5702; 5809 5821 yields 3.85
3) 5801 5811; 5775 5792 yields 3.65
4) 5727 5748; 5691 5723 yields 4.07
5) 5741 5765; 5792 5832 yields 3.64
